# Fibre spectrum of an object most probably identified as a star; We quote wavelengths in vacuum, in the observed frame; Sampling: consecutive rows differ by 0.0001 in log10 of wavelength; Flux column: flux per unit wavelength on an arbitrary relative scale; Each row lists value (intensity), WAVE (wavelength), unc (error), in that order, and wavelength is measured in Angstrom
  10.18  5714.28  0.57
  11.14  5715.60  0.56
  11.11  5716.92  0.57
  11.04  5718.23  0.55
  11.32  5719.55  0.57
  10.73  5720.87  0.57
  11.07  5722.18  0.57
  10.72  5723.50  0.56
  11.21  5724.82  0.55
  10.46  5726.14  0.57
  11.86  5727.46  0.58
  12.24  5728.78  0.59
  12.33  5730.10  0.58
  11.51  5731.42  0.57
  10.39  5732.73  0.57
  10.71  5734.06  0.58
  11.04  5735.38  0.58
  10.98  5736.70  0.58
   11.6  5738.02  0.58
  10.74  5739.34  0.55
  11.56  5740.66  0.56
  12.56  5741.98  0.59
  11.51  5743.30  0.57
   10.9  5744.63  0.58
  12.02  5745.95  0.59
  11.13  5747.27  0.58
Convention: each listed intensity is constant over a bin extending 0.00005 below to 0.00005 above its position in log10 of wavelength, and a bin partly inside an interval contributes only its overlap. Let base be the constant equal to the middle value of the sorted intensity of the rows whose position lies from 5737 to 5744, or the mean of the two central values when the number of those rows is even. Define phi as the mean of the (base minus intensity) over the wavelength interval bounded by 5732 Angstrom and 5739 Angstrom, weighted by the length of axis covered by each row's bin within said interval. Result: 0.62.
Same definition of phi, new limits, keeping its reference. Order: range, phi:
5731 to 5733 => 0.57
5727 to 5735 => 0.08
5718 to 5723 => 0.53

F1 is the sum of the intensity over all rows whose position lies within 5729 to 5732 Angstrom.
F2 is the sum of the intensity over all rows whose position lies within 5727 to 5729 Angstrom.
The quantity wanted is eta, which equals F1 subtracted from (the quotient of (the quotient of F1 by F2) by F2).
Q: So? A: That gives -23.8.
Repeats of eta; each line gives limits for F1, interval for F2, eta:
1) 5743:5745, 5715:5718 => -22.4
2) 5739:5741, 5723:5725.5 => -22.3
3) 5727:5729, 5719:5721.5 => -24.1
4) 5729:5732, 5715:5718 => -23.8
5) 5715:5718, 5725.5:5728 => -22.2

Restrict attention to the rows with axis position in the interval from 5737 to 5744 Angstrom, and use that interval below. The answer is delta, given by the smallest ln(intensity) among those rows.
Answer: 2.37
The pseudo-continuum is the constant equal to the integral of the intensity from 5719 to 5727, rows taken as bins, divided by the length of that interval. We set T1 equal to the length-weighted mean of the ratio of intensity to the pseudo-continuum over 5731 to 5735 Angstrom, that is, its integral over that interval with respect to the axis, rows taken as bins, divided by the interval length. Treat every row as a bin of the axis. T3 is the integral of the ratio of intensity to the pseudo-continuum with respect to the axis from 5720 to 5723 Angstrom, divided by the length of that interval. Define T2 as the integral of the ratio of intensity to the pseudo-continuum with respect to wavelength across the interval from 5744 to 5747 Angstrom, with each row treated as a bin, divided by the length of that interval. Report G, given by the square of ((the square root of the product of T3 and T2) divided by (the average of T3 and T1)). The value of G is 1.06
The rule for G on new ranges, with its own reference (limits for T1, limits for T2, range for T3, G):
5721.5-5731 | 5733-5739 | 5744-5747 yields 0.96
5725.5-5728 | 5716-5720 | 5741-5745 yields 1.00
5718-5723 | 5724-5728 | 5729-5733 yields 1.01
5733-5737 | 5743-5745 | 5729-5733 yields 1.03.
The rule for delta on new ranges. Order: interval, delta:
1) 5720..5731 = 2.35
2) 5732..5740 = 2.34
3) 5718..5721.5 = 2.37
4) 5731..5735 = 2.34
